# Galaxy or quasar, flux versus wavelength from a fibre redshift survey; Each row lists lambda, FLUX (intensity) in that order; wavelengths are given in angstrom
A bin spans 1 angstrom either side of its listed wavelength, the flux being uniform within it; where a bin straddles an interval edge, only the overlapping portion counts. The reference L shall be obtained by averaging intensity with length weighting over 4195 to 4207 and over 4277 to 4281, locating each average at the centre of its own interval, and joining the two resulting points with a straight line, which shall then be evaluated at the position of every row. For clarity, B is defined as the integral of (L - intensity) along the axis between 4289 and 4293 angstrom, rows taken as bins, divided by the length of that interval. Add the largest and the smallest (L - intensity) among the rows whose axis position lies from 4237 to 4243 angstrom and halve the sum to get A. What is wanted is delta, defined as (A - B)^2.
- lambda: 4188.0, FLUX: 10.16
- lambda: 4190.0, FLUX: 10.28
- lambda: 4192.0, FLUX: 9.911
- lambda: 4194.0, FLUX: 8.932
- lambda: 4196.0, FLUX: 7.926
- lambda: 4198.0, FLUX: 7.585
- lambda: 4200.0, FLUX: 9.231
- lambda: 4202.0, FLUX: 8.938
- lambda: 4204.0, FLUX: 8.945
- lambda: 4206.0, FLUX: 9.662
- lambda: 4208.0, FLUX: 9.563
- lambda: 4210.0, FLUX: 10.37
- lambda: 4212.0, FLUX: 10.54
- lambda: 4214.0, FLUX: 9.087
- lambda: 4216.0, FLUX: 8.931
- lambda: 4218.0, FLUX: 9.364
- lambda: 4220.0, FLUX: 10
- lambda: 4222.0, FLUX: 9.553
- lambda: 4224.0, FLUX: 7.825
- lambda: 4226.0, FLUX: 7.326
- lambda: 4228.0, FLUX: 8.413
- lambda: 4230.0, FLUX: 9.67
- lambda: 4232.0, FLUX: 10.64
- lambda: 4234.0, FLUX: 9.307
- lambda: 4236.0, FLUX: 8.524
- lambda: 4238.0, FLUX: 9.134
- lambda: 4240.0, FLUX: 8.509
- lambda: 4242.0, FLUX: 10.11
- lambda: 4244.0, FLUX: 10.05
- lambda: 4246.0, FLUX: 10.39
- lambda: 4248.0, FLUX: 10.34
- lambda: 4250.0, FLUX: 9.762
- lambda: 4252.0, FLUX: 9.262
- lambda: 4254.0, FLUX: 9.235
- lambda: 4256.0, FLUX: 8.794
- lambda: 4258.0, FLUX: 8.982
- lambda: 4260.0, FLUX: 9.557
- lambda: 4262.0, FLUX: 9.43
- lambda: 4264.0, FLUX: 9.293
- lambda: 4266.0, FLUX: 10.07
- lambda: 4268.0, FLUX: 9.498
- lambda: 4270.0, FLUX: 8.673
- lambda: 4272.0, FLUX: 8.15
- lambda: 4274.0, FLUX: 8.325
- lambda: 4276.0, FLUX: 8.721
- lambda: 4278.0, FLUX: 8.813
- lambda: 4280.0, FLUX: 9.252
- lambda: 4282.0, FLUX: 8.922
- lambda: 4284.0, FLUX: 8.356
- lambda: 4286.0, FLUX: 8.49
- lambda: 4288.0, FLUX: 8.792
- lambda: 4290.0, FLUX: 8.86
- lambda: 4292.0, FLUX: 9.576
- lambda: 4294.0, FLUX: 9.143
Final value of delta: 0.09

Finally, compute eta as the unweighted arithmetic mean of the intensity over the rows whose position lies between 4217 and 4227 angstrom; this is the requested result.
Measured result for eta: 8.8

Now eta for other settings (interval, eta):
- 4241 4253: 10.0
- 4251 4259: 9.1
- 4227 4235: 9.5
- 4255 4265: 9.2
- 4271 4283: 8.7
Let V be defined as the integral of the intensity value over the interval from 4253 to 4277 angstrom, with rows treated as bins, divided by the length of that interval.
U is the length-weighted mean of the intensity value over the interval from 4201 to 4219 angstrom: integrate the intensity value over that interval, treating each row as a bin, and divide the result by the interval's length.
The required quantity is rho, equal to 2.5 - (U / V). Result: 1.45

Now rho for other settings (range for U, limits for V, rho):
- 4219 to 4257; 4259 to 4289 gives 1.46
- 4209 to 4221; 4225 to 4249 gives 1.46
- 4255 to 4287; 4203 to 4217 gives 1.57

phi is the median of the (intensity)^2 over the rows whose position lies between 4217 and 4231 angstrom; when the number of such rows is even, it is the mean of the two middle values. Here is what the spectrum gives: 88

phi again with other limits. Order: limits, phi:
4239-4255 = 98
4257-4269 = 90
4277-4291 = 78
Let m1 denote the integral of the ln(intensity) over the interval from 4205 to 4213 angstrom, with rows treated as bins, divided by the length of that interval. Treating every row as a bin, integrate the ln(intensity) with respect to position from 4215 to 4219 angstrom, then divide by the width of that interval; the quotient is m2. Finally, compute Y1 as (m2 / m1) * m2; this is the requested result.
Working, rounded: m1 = 2.31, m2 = 2.21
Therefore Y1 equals 2.13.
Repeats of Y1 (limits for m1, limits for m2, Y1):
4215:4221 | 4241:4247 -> 2.40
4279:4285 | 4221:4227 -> 2.03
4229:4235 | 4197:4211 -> 2.14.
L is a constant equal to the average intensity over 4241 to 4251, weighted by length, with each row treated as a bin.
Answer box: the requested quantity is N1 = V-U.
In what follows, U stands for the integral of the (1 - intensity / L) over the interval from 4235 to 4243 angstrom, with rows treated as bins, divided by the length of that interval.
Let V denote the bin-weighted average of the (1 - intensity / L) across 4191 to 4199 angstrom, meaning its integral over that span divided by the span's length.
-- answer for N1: 0.05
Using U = 0.105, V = 0.15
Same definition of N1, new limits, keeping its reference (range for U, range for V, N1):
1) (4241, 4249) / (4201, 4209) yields 0.09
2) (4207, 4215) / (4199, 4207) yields 0.07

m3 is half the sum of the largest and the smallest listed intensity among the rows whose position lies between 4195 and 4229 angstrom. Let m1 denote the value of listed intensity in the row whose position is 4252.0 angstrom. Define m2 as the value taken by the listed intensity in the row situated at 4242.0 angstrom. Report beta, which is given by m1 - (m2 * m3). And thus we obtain -81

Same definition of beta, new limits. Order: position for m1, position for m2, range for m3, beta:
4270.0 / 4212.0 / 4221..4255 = -86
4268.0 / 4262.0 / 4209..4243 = -75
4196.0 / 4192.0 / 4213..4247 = -81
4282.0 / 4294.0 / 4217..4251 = -73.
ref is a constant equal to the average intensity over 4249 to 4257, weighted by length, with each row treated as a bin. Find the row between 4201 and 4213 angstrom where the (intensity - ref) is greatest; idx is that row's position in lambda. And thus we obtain 4212.0 angstrom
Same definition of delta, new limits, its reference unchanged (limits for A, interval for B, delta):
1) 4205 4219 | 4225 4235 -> 0.53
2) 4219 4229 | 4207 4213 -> 2.40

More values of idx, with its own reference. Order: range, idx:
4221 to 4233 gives 4232.0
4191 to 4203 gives 4192.0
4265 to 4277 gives 4266.0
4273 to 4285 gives 4280.0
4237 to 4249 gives 4246.0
